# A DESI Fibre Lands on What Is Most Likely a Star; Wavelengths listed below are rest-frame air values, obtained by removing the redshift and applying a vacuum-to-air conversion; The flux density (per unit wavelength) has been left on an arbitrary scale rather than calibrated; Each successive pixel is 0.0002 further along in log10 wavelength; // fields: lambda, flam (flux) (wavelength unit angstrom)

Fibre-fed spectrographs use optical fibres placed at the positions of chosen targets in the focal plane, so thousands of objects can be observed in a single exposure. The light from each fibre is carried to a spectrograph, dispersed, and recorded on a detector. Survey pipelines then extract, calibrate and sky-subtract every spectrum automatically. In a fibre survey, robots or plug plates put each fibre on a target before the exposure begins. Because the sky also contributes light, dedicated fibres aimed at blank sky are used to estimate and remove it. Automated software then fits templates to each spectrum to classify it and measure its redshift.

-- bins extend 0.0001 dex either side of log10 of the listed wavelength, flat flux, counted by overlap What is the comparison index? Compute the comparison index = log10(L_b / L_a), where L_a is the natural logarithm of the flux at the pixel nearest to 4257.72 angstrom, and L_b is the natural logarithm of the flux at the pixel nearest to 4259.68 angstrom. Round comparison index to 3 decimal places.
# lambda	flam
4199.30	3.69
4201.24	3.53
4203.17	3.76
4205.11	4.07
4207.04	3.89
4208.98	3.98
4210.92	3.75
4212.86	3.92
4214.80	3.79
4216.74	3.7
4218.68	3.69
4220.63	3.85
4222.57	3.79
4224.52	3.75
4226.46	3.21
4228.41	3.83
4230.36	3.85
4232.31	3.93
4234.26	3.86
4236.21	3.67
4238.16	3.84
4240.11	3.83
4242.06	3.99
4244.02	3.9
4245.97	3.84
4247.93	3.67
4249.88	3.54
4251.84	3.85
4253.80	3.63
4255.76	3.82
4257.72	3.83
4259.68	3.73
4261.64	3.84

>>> -0.009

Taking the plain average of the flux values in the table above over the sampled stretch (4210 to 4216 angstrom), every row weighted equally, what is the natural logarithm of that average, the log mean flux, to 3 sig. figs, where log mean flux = 1.34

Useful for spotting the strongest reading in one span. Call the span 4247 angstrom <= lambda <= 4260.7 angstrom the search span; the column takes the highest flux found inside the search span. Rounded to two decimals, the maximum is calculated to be 3.85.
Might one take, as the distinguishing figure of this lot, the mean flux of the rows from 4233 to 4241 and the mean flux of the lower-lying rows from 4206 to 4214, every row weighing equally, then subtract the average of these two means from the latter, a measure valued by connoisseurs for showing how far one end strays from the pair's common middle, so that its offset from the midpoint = 0.04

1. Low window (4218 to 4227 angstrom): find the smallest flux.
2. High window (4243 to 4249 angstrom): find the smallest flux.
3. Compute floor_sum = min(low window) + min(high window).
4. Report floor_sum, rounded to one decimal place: 6.9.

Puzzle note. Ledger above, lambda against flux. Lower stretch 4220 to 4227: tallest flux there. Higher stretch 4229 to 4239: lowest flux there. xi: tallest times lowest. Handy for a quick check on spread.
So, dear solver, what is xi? 14.1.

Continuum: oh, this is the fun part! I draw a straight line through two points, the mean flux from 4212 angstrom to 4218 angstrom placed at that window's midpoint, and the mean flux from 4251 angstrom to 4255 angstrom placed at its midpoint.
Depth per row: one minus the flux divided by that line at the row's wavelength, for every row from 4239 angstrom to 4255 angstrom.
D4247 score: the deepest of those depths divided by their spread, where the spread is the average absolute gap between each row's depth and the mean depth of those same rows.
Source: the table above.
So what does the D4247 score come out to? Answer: 1.7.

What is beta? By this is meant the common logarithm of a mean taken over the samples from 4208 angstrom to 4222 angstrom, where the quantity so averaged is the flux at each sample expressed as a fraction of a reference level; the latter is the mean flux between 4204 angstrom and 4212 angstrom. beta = -0.012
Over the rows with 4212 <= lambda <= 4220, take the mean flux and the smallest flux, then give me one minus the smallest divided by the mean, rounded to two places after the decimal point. 0.02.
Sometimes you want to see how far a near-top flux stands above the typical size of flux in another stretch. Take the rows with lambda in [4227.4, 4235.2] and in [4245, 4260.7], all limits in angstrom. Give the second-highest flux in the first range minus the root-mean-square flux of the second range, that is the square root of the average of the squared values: 0.12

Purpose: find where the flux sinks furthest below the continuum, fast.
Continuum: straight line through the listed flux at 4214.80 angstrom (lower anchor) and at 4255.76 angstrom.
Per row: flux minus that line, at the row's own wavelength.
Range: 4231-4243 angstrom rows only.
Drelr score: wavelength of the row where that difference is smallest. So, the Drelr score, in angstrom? 4236.21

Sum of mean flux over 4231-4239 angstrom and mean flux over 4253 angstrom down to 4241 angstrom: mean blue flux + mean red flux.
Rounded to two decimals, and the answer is 7.62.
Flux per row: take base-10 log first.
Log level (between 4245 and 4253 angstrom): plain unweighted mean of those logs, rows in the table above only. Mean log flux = 0.571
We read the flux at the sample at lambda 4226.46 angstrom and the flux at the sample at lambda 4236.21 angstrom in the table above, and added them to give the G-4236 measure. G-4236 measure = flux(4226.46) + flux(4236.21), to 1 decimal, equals 6.9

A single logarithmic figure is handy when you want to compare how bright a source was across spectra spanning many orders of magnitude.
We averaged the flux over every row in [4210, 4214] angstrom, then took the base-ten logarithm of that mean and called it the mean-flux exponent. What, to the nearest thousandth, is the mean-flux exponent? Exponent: 0.584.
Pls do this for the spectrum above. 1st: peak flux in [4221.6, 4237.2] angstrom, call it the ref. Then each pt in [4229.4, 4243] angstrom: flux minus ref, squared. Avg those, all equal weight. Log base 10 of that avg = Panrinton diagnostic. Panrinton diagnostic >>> -1.8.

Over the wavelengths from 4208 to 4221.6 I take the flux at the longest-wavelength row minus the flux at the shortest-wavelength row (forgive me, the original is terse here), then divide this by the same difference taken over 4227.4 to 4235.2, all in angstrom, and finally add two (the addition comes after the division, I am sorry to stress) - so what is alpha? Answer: -2.3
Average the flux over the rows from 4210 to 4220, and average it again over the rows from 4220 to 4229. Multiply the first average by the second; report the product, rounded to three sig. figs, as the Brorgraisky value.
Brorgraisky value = 13.9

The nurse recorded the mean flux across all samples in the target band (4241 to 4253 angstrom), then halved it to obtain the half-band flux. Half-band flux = 1.90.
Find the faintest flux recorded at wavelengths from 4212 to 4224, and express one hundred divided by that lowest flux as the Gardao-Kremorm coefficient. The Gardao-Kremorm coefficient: 27.1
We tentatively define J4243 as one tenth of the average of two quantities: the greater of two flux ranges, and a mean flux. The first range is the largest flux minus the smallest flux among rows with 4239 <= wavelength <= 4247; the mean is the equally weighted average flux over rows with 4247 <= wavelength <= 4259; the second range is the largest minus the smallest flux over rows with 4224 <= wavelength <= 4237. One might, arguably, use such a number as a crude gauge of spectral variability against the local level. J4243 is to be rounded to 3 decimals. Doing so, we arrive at 0.222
